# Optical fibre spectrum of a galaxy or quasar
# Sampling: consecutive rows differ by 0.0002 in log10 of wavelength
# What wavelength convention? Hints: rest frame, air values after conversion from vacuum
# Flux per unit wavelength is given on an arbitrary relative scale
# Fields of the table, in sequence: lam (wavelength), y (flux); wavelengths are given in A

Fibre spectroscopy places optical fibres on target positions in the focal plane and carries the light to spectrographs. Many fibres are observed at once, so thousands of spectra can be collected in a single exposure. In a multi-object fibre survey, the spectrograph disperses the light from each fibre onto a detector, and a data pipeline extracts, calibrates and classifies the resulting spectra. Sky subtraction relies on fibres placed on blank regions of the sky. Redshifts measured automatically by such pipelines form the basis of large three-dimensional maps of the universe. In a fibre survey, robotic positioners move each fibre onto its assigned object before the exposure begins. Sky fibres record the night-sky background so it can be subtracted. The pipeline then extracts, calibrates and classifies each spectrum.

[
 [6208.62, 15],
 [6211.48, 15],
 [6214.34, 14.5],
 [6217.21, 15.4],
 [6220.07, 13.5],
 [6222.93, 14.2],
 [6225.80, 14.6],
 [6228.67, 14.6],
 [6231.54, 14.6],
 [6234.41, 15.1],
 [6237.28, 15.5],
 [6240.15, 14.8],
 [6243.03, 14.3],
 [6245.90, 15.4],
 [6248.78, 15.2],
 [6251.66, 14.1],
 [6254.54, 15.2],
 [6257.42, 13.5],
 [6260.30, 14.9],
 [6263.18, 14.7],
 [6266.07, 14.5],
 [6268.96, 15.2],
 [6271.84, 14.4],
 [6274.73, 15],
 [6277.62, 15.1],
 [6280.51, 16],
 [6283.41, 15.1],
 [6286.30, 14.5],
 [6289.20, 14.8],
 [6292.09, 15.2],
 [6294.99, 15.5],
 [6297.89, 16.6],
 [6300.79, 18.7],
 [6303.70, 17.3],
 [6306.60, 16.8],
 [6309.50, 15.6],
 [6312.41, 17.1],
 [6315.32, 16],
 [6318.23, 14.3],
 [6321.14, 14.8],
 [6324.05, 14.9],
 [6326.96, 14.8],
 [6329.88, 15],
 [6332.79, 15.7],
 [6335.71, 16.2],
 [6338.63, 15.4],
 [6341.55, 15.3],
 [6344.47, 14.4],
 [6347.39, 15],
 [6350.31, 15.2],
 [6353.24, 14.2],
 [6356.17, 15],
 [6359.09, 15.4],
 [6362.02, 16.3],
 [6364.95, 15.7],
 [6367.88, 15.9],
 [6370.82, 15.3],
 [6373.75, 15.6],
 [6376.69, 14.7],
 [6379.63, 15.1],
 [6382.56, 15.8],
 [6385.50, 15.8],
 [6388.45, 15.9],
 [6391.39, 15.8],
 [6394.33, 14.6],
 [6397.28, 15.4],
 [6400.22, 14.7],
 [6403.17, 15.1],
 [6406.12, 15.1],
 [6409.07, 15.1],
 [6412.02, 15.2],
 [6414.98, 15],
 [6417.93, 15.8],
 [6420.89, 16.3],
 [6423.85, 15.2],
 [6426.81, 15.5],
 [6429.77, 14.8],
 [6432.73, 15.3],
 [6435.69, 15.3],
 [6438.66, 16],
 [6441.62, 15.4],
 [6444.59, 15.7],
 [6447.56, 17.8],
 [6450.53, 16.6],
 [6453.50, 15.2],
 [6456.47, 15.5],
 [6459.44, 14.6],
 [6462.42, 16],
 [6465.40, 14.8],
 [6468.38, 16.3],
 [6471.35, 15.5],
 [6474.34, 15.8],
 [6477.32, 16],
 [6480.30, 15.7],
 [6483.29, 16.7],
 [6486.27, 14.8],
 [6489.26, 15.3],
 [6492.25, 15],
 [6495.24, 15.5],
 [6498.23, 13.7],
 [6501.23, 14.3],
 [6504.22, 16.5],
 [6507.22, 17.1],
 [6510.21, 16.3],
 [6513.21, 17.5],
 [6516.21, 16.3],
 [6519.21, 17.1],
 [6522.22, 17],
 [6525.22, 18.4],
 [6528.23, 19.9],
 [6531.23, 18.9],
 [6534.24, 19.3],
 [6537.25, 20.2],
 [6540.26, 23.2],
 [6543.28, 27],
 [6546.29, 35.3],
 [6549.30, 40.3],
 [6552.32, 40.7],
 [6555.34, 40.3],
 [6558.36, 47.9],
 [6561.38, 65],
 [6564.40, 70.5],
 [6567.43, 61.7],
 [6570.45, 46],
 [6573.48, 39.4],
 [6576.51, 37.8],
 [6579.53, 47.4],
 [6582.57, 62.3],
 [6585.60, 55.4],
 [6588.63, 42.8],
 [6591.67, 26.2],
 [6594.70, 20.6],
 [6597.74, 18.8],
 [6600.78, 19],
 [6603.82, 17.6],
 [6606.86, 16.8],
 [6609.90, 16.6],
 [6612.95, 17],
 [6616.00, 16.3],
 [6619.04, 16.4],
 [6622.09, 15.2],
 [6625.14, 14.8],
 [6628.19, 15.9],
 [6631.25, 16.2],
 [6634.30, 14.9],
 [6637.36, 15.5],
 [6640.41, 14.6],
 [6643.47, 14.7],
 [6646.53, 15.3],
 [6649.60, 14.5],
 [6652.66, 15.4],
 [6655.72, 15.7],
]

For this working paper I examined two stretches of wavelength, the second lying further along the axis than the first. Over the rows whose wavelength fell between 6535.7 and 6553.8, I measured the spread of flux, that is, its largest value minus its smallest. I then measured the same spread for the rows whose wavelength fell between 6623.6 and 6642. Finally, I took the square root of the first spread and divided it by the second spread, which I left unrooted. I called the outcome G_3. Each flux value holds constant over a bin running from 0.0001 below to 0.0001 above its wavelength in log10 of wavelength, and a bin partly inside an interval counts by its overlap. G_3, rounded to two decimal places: 2.83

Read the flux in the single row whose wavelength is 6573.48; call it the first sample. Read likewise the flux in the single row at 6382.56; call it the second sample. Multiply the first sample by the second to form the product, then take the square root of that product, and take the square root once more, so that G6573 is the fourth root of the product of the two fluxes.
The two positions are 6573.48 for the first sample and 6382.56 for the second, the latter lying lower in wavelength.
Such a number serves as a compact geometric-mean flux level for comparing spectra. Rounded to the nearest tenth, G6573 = 5.0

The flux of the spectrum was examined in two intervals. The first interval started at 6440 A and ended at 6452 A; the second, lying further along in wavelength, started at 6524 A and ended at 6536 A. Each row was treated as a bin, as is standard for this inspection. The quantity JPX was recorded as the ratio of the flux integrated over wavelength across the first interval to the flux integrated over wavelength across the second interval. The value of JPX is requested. 0.85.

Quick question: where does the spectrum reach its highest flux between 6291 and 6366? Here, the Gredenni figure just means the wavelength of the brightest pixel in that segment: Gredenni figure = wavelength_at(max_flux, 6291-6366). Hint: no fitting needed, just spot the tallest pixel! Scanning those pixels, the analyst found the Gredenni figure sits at 6300.79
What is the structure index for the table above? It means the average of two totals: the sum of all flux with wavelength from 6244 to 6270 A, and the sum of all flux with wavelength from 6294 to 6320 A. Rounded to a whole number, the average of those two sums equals 140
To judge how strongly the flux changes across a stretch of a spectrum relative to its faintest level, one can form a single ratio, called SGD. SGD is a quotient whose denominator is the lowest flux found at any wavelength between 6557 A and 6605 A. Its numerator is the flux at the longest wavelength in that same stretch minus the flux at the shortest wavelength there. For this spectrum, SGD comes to -1.72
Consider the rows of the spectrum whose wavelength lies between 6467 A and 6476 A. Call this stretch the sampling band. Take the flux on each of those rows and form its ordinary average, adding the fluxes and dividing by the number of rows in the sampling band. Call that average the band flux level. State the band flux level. 15.9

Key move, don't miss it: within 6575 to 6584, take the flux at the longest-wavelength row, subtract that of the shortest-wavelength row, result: 24.5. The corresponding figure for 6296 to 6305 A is 0.7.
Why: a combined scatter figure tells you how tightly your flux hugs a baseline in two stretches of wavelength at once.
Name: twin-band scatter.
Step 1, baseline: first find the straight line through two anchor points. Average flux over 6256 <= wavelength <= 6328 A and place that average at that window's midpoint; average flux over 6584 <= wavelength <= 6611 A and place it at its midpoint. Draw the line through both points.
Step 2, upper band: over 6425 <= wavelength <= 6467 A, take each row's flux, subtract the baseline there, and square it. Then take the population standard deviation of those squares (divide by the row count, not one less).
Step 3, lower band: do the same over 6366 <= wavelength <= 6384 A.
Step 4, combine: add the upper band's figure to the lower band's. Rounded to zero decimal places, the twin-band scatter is 12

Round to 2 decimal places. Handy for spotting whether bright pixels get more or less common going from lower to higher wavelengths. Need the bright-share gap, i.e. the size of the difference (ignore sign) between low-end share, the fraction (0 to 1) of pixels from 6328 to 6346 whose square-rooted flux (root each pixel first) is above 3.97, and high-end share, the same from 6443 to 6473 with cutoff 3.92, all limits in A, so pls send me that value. 0.53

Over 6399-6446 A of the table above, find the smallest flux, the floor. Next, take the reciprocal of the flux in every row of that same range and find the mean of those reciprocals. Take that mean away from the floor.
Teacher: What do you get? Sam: 14.63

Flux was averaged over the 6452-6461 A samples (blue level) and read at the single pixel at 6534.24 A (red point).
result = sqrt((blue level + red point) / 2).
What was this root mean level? 4.15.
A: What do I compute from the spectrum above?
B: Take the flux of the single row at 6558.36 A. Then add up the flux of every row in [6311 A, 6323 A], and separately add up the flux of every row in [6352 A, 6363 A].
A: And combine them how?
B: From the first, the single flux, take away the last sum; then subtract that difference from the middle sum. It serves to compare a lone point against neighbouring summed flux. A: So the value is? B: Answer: 75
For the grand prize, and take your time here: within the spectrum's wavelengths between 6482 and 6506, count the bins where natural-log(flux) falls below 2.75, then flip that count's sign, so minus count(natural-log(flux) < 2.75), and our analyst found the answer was -6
